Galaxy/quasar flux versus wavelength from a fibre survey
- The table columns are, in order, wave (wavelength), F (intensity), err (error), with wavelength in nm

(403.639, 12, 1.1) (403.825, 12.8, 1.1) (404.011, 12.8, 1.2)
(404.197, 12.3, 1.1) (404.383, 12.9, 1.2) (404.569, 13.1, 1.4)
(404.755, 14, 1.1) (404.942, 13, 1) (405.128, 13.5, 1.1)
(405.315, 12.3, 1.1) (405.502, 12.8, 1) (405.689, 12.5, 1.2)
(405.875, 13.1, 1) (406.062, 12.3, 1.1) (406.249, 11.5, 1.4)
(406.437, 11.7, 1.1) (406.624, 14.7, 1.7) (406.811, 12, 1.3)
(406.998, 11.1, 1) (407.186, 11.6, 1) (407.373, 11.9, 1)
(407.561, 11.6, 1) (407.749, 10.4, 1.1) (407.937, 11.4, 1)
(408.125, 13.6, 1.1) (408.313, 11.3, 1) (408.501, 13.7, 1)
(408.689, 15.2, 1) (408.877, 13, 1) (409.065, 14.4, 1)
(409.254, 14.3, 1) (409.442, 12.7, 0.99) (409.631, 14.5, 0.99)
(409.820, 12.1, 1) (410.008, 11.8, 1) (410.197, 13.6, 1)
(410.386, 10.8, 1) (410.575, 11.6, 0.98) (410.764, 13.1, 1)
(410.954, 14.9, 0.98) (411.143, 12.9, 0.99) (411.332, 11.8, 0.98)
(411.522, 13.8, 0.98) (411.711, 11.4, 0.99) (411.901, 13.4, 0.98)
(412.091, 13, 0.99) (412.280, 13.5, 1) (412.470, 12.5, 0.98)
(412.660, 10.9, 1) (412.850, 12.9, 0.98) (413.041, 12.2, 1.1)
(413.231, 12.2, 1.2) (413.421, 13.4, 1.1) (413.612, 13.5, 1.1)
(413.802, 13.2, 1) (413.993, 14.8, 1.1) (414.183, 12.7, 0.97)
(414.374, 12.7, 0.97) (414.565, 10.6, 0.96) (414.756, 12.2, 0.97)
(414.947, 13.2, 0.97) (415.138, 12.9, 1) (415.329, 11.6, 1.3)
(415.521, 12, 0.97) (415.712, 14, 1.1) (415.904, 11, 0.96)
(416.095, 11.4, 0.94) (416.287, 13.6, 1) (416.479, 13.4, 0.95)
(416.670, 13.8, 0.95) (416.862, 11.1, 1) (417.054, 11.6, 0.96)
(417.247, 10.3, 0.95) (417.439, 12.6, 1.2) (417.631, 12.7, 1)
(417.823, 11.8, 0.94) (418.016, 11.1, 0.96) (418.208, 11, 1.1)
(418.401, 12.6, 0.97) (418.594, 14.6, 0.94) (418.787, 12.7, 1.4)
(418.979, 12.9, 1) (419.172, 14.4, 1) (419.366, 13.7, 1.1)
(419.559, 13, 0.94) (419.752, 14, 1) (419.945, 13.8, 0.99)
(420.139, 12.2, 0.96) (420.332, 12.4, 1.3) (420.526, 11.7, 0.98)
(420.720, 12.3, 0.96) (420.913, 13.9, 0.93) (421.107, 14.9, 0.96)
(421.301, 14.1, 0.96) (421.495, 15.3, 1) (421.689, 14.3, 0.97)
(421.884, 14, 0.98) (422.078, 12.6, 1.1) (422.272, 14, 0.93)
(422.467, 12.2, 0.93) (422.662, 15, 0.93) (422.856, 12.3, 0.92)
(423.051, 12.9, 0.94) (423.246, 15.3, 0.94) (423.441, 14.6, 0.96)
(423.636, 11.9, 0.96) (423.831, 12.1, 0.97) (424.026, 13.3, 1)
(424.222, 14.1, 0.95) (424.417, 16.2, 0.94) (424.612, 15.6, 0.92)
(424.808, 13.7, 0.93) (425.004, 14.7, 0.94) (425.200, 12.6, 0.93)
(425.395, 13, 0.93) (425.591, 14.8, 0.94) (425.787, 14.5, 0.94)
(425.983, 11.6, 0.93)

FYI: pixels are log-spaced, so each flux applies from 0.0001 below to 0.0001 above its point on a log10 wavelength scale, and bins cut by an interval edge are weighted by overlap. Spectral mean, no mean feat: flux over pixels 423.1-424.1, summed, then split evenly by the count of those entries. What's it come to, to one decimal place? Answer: 13.4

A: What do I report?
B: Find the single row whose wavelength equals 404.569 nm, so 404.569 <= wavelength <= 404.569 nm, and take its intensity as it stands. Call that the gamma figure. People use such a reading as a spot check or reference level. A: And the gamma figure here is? 13.1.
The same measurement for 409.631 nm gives 14.5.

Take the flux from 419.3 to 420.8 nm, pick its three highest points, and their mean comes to 13.8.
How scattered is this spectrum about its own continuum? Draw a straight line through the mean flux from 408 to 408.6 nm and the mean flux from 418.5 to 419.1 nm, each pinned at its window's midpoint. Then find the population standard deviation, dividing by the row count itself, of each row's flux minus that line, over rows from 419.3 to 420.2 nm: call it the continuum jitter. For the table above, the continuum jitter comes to 0.67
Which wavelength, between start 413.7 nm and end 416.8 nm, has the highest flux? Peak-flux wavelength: 413.993 nm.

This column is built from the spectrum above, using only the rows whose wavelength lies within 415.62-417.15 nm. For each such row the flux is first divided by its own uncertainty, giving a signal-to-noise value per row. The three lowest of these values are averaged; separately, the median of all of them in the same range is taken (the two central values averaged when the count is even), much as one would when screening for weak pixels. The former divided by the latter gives 0.929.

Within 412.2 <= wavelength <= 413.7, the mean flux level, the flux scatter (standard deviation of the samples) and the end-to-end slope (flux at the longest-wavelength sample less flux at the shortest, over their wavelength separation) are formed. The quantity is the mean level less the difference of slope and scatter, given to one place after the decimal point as 13.5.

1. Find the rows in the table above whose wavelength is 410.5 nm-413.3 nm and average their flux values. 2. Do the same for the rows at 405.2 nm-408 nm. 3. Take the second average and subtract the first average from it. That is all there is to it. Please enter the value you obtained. -0.61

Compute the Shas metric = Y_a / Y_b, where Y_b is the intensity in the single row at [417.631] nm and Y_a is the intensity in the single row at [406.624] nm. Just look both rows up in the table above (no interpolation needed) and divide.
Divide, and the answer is 1.16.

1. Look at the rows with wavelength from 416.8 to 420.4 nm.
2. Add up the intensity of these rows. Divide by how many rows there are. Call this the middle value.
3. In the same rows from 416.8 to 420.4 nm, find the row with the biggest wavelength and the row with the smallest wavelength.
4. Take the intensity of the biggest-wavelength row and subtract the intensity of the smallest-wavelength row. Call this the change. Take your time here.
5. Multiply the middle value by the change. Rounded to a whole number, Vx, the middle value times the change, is 16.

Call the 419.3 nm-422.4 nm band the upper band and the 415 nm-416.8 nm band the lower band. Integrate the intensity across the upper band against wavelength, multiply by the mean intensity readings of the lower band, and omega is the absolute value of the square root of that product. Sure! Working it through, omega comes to 23.0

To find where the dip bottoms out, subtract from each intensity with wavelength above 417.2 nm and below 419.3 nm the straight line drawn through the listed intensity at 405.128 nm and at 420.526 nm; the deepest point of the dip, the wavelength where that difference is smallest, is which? 417.247 nm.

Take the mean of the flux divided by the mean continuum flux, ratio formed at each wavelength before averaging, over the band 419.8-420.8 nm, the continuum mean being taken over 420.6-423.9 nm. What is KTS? 0.92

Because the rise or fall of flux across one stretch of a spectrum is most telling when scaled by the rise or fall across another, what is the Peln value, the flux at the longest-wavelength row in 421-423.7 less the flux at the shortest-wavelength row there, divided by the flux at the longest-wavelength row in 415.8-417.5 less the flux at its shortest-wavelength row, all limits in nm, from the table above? -1.9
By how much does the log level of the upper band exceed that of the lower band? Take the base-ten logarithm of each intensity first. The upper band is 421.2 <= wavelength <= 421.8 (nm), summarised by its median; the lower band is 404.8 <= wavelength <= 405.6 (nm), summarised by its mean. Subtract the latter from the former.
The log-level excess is 0.04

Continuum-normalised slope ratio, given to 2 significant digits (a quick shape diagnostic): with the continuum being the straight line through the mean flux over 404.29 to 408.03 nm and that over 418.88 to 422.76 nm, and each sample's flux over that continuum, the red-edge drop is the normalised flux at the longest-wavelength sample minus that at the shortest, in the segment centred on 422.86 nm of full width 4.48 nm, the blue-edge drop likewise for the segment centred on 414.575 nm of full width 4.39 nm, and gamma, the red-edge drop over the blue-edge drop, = 2.0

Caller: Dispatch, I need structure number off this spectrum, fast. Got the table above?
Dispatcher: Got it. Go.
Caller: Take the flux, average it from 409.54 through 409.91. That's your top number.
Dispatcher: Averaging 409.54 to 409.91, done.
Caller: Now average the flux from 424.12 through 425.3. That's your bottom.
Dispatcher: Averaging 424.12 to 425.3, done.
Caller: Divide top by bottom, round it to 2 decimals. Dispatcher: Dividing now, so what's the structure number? 0.92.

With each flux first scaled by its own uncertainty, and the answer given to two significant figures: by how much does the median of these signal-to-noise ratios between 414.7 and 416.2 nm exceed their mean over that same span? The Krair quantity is 0.39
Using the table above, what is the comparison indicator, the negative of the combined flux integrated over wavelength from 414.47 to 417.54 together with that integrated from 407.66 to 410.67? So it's -75.9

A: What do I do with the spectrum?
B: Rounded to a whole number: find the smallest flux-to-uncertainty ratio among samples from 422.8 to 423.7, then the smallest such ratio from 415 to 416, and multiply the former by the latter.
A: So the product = 111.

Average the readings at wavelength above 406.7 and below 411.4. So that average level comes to 12.6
